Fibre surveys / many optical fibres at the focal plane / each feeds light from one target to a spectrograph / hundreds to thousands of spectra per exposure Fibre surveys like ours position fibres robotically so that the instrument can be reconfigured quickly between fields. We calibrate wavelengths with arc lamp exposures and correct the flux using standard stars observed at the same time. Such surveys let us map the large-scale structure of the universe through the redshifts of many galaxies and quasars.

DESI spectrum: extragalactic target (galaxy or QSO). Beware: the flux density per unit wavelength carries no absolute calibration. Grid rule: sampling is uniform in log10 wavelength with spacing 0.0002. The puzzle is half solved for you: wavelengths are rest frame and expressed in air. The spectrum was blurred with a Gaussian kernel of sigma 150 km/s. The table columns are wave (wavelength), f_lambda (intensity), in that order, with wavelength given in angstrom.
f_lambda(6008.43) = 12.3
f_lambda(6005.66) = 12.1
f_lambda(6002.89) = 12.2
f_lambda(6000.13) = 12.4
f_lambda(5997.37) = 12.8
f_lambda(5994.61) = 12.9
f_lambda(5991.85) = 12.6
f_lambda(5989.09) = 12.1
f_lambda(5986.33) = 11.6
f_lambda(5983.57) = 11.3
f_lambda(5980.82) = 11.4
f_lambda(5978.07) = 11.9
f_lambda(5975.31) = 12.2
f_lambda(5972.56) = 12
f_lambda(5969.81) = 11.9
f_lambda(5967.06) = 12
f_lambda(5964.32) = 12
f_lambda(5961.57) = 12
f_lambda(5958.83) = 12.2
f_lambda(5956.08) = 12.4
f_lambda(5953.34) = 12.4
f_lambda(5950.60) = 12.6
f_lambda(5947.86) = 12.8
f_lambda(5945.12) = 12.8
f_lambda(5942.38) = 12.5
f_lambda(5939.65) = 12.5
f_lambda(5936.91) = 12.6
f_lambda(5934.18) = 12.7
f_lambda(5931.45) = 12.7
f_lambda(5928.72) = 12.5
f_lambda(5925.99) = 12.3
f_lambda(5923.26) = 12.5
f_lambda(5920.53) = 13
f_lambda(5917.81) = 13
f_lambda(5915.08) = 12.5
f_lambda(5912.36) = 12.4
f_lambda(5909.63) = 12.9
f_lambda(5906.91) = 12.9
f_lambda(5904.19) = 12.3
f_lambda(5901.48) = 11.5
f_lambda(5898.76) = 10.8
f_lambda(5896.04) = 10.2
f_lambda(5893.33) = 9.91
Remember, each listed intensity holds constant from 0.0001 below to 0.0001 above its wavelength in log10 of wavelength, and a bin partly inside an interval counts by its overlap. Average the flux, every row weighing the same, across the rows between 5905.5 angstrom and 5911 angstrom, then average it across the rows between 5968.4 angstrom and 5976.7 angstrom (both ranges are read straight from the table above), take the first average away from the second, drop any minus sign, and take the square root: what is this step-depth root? 0.9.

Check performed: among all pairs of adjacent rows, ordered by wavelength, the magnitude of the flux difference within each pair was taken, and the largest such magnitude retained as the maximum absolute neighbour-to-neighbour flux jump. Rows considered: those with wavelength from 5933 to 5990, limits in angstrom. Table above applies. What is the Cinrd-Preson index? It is 0.50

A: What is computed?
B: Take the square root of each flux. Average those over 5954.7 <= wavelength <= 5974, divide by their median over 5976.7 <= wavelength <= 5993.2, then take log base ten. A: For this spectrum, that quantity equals 0.0059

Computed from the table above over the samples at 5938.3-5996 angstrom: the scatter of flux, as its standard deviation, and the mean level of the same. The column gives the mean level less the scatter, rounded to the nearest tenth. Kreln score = 11.8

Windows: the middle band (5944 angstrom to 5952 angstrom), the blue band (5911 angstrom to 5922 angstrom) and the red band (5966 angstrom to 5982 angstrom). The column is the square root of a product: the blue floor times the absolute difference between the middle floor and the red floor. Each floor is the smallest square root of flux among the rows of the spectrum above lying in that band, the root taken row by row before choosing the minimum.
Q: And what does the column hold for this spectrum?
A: 0.8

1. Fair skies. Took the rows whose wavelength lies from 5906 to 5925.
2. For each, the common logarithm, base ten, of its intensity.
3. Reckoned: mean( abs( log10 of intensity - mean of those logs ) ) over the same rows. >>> 0.008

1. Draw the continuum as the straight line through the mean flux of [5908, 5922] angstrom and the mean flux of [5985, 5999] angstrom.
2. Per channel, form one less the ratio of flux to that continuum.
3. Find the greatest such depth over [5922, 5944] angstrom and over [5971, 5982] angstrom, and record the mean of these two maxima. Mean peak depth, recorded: 0.058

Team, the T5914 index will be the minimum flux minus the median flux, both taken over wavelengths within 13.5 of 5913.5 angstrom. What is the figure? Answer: -1.00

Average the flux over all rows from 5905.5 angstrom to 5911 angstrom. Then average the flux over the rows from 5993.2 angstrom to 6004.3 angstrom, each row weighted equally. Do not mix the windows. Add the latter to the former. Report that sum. 25.5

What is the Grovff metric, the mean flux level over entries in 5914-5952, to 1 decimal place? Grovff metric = 12.6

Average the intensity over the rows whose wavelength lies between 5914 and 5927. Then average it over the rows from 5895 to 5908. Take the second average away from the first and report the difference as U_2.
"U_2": 1.12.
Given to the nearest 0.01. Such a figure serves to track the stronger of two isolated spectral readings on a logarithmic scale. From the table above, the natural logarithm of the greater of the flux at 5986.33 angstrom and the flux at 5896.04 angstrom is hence 2.45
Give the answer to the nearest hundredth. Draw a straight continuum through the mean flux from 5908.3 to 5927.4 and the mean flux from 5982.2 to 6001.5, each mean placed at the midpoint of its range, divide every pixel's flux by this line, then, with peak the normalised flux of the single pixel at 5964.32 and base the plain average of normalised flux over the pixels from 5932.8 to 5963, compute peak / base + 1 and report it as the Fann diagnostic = 1.97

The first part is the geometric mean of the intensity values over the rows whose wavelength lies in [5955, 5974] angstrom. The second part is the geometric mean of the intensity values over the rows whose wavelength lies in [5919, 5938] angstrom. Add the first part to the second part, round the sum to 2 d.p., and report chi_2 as 24.68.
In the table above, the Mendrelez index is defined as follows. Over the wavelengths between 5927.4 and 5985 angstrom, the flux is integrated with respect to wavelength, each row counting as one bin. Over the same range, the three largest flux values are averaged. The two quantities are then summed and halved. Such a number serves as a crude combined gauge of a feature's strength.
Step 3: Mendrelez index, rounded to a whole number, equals 359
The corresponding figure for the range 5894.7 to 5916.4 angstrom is 136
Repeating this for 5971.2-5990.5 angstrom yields 120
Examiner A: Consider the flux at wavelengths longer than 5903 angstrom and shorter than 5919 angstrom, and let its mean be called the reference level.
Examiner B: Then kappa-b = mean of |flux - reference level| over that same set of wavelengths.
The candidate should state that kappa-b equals 0.27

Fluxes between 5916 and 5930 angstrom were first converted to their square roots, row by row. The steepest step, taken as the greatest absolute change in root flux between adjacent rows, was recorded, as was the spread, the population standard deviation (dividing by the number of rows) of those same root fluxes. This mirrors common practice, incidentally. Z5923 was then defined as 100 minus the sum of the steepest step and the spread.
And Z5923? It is 99.9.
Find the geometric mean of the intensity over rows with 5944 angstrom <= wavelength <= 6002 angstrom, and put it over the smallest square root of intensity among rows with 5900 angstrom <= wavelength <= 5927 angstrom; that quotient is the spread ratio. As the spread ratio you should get 3.60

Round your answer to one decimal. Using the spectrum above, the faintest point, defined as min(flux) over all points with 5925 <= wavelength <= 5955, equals 12.3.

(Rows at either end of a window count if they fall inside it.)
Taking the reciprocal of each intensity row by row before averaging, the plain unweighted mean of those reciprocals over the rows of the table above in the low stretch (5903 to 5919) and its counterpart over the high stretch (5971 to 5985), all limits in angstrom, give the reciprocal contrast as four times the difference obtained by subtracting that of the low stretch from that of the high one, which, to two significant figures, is 0.025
